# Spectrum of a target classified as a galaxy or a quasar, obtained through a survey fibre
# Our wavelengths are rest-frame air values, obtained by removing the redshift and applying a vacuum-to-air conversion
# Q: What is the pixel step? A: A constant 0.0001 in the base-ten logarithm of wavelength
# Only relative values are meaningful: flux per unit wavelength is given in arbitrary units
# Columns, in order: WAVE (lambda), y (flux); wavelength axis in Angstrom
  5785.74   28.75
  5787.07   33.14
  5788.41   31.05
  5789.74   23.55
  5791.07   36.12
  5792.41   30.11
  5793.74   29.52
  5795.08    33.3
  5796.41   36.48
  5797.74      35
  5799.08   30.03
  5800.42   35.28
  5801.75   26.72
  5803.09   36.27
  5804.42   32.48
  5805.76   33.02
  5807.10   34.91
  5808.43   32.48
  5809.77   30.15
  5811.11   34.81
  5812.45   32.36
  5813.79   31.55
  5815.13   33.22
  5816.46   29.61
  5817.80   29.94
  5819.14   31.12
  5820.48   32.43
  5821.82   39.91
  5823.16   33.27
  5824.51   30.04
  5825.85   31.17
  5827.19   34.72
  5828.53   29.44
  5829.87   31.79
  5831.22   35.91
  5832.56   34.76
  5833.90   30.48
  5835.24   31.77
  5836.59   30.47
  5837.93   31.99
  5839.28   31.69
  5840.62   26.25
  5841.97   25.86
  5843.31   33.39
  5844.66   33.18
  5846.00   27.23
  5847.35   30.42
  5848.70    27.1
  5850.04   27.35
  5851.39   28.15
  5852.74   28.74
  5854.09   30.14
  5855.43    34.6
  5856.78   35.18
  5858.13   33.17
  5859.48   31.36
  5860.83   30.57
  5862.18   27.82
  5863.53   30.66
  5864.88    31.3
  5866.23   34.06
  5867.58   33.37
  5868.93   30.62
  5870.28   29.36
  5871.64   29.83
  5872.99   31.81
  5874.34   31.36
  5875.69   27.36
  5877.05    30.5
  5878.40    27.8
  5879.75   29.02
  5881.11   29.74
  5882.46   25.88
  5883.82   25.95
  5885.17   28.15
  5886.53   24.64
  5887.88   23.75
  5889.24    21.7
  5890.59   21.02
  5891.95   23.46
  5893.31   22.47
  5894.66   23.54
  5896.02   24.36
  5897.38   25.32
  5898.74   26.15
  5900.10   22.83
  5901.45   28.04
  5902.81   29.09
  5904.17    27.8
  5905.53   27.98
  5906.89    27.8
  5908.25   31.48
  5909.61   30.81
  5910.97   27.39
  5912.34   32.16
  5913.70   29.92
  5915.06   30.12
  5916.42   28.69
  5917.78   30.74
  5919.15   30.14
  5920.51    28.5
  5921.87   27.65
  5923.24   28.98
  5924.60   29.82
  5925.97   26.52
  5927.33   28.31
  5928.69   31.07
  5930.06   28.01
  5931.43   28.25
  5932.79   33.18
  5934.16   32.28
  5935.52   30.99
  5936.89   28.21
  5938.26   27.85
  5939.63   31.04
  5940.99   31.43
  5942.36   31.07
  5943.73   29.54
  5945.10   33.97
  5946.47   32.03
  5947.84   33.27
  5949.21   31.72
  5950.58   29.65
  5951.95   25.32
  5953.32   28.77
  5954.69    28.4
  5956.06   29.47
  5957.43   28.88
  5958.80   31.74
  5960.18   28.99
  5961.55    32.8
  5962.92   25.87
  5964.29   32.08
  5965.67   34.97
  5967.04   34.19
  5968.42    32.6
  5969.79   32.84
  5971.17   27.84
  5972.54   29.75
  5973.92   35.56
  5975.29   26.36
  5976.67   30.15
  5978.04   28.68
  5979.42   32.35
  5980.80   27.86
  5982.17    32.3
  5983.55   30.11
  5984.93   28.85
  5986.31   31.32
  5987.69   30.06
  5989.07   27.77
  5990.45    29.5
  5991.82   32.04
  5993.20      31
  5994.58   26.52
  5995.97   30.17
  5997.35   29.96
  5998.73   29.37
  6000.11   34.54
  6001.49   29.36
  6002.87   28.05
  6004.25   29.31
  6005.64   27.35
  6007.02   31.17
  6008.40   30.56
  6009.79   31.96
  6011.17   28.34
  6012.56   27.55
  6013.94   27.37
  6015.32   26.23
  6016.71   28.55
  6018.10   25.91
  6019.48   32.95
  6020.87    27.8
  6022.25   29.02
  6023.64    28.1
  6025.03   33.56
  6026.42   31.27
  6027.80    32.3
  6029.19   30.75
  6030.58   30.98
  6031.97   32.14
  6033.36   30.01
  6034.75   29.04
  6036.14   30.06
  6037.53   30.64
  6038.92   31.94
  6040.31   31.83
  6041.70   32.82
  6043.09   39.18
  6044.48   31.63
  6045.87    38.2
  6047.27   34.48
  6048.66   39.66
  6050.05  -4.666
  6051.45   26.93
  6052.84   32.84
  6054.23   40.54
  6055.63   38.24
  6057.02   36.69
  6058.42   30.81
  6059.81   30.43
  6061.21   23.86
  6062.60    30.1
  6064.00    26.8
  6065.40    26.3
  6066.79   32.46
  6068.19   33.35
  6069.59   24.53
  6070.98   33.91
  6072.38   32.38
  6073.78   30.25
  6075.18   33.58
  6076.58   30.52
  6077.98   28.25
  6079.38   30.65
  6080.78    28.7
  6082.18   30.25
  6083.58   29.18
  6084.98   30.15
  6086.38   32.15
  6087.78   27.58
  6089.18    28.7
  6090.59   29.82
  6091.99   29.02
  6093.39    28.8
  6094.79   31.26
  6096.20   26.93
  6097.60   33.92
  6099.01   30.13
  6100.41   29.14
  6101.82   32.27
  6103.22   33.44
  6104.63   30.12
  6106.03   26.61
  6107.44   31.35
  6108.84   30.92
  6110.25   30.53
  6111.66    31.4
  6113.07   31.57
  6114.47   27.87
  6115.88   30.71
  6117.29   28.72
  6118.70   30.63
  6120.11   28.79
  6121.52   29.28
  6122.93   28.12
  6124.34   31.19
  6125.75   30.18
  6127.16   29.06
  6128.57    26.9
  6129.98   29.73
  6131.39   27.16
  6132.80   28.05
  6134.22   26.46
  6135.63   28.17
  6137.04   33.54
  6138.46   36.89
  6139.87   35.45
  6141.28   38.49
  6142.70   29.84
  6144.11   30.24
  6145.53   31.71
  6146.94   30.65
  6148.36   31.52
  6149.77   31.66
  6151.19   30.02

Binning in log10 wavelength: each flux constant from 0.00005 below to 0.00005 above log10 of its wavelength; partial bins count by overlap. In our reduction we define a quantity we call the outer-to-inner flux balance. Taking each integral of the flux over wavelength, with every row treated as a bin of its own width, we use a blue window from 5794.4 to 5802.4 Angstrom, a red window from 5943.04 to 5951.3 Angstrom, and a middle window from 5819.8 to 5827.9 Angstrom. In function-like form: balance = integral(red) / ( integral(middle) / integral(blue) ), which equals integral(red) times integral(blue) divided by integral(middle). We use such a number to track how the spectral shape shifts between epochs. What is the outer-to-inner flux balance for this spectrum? 253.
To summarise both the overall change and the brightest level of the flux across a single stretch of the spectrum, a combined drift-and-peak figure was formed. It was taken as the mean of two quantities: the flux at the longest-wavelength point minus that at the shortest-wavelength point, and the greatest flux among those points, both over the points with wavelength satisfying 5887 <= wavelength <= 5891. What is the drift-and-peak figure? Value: 11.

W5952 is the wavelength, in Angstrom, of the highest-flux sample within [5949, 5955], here 5949.21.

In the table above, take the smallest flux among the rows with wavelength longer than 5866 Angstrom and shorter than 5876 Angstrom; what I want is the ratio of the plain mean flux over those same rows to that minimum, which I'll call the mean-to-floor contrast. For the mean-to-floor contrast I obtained 1.13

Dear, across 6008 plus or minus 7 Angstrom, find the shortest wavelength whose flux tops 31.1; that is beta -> 6007.02 Angstrom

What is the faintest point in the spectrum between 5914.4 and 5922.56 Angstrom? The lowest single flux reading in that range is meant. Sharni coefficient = 27.65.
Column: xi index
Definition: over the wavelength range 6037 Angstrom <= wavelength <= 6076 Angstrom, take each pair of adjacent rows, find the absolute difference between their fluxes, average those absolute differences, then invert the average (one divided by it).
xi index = 0.15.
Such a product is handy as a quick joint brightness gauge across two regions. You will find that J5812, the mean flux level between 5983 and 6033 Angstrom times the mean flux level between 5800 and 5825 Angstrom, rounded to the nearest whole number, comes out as 971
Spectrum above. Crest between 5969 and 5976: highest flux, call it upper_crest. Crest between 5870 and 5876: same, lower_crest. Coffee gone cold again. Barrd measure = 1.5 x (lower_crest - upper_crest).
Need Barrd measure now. -6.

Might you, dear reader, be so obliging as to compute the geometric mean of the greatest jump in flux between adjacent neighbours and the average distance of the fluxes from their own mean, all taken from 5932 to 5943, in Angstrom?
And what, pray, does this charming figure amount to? 2.1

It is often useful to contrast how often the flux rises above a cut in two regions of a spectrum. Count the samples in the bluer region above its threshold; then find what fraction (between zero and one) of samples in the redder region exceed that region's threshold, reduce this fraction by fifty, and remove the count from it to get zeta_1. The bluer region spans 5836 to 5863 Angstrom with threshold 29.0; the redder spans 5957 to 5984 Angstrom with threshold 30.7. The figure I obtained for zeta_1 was -61.5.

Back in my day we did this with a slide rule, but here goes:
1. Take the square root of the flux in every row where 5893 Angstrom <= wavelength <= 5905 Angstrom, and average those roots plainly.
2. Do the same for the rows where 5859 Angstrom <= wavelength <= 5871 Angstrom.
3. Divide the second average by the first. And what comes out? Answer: 1.10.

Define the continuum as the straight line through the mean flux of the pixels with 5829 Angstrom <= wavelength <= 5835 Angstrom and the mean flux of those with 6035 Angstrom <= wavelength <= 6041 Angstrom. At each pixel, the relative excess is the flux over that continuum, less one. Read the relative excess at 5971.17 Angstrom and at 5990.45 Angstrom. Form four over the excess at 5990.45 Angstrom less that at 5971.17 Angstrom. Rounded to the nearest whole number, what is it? 69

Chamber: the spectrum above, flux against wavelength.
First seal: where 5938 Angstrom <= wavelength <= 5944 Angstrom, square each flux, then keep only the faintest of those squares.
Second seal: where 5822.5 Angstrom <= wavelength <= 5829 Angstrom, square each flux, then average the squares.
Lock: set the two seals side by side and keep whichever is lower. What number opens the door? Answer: 776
